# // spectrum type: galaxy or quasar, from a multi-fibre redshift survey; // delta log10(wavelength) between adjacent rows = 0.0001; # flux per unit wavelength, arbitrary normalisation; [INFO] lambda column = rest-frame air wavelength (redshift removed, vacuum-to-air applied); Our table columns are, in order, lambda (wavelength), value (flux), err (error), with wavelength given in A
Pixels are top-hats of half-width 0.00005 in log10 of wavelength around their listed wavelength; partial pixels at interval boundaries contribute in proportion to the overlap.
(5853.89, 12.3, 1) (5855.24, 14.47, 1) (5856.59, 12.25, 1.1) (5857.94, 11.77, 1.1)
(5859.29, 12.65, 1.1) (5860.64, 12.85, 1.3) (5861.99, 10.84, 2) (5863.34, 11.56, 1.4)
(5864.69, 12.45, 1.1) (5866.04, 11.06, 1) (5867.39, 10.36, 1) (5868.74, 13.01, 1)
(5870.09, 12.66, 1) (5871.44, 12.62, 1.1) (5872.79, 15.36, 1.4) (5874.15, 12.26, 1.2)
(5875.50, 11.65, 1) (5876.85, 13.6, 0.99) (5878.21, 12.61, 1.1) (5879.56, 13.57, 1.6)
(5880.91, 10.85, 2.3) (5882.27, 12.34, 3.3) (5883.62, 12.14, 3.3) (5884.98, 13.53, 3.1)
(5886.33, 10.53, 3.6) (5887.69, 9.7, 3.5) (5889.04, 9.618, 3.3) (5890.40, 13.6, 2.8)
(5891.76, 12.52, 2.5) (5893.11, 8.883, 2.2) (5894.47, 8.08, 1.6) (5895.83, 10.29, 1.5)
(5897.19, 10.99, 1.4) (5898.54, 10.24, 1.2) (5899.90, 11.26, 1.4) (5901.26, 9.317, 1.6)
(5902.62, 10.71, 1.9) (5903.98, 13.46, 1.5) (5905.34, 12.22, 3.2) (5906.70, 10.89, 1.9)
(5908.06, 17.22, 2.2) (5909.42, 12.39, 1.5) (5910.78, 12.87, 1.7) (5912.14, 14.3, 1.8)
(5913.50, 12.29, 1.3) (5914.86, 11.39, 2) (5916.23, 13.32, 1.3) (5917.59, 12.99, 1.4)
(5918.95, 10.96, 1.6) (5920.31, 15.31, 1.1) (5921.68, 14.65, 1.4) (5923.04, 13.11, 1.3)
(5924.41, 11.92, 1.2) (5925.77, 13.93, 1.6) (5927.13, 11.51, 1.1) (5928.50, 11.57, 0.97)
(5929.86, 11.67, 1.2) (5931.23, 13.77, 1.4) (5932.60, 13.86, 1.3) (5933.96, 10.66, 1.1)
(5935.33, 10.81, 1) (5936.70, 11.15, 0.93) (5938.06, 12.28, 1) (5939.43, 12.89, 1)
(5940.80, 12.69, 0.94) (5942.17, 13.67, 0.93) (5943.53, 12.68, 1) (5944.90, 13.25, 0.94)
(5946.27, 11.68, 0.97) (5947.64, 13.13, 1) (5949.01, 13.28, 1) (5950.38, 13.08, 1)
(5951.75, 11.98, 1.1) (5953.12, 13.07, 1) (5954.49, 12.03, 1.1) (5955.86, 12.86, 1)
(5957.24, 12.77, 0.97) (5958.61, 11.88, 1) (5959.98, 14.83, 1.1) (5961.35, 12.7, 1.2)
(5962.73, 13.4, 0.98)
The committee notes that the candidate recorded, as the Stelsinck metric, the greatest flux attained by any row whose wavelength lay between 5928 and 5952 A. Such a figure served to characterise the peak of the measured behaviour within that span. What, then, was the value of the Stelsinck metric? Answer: 13.86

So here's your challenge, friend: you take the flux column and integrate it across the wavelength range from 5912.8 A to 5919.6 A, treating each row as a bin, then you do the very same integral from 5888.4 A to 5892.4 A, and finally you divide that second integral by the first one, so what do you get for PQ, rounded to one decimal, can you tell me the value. 0.6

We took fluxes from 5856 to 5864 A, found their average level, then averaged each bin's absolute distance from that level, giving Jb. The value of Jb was 0.6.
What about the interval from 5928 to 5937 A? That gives 1.1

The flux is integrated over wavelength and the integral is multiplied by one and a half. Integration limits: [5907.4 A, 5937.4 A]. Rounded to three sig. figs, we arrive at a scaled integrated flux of 576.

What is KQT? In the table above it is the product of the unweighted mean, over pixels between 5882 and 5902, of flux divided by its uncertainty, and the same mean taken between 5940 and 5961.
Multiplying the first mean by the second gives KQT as 66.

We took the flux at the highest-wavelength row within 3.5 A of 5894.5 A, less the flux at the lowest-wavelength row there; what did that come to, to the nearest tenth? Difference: -1.5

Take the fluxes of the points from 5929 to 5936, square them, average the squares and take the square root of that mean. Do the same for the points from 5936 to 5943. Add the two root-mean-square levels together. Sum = 24.8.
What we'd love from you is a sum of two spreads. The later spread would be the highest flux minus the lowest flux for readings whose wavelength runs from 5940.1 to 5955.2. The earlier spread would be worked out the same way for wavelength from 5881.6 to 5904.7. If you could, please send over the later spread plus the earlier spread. 7.5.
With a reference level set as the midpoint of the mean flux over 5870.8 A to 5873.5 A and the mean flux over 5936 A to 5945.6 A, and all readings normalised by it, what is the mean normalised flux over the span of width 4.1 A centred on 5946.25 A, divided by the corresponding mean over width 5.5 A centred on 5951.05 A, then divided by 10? 0.099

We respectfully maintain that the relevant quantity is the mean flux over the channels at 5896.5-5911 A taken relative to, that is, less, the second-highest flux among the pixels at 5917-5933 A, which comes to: -2.7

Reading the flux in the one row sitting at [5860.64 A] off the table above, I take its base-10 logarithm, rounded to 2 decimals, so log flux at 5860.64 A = 1.11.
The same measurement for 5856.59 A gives 1.09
